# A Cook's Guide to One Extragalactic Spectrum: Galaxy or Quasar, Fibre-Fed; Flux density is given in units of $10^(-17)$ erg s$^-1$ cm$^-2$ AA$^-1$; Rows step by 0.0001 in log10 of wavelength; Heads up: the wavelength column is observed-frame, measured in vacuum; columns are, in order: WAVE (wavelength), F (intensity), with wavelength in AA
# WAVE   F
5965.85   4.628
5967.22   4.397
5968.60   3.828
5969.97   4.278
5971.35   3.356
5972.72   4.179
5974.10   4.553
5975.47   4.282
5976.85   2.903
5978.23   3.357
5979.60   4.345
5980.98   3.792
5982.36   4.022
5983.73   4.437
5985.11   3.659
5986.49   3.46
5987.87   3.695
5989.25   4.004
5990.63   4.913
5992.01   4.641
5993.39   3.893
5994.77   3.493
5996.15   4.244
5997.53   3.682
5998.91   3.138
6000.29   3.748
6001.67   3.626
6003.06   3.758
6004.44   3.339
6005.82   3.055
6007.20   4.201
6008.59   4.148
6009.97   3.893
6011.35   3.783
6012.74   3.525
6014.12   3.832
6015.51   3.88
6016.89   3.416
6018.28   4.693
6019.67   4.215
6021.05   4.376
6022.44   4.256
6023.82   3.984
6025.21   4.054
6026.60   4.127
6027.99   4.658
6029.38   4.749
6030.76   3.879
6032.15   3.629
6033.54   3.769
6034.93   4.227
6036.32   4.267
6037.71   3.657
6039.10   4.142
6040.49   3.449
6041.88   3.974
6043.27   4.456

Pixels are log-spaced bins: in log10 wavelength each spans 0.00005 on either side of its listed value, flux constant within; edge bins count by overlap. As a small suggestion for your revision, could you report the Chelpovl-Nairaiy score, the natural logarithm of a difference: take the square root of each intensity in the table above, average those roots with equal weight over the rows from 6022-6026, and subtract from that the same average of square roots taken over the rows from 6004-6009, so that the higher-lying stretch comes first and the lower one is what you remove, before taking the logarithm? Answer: -2.2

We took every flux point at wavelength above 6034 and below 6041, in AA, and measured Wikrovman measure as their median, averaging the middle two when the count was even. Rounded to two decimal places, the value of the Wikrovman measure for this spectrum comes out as 4.14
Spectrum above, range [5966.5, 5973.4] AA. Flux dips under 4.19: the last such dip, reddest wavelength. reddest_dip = 5972.72 AA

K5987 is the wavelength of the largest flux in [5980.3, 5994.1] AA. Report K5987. 5990.63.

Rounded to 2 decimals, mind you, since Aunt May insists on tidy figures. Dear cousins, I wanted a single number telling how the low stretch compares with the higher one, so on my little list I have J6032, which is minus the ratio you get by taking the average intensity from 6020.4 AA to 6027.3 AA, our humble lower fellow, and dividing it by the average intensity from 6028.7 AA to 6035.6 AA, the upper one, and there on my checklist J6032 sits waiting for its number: -1.03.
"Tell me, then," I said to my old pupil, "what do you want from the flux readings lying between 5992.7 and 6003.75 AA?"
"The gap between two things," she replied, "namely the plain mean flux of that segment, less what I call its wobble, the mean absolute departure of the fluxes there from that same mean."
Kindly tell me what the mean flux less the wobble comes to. 3.48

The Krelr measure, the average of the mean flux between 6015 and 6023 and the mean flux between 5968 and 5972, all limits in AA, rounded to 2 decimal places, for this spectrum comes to 3.98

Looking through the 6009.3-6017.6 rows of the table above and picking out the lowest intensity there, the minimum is 3.416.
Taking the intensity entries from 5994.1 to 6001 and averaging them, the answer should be 3.66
